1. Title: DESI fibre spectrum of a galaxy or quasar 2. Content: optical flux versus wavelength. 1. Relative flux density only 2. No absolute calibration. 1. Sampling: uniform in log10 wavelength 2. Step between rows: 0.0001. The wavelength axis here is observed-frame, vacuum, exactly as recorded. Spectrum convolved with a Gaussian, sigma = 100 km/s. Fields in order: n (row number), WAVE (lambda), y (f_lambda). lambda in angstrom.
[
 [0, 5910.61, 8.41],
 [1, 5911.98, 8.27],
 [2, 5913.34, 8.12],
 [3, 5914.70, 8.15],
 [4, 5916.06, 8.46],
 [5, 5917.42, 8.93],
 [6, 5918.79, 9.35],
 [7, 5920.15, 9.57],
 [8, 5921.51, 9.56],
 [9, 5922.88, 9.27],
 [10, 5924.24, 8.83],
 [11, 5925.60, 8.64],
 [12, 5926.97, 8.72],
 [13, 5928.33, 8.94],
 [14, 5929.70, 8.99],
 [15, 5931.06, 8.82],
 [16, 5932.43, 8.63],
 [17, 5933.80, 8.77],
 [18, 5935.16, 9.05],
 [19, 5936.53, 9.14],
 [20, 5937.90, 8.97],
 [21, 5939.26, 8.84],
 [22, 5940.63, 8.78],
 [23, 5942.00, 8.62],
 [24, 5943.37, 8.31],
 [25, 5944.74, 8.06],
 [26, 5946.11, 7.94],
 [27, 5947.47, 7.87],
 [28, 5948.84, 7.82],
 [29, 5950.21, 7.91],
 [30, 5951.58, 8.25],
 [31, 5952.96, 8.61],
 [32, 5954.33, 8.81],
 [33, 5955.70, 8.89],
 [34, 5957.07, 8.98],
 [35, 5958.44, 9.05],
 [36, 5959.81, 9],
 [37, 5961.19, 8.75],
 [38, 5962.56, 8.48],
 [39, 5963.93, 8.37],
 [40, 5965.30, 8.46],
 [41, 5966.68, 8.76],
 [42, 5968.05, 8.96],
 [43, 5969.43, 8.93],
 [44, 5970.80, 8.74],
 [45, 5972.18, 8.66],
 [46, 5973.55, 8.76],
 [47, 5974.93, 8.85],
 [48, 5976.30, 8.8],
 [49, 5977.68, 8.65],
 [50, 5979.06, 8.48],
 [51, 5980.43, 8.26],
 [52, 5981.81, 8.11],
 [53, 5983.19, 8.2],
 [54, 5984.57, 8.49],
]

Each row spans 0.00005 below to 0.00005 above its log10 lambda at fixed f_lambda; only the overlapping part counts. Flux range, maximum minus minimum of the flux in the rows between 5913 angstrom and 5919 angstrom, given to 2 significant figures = 1.2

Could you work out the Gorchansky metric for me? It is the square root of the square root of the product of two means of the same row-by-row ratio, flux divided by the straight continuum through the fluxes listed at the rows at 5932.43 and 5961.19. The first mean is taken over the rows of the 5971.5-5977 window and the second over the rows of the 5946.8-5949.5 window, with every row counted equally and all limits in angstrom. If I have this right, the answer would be 0.97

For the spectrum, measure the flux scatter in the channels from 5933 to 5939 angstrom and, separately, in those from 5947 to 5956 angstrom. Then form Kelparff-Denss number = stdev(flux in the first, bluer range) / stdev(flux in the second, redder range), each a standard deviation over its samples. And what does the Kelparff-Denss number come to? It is 0.3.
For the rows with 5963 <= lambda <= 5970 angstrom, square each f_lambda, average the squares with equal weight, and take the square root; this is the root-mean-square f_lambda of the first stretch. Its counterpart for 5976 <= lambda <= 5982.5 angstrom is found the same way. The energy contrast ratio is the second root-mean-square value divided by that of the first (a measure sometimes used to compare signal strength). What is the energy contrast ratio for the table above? 0.97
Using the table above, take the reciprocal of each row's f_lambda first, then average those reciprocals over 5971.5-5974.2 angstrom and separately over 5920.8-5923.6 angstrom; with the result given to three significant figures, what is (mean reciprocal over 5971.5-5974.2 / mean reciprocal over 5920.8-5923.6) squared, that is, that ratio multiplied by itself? 1.17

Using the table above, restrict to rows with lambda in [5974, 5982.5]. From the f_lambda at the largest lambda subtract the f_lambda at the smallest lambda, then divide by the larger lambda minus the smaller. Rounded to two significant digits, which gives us -0.11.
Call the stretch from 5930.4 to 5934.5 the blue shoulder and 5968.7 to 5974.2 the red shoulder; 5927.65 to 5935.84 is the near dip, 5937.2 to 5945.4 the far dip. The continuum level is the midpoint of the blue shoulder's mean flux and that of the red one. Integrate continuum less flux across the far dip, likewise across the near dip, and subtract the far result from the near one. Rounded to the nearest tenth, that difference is -2.2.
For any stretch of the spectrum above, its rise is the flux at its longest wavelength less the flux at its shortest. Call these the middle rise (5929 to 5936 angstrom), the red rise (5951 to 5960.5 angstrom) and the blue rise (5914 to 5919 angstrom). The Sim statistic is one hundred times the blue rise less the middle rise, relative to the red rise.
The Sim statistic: 152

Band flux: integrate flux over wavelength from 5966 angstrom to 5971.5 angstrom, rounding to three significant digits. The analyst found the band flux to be 48.6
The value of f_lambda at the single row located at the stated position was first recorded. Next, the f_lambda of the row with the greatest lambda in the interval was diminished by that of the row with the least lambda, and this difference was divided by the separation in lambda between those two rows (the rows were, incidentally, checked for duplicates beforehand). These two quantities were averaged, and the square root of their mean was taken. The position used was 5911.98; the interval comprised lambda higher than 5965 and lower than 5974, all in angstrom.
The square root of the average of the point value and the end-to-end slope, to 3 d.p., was 2.038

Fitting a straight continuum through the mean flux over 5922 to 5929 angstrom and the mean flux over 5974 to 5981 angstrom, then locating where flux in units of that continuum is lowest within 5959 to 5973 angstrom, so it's 5963.93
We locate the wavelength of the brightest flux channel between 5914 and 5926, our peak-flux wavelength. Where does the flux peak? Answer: 5920.15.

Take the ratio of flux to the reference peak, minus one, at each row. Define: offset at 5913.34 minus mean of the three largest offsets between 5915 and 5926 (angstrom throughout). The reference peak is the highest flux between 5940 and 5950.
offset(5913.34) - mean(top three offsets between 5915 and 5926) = -0.16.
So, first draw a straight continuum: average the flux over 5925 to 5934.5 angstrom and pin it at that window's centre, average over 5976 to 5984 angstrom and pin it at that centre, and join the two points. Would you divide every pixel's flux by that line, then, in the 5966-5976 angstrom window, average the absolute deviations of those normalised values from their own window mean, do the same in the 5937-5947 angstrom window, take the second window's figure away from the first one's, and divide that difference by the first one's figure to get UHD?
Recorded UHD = -2.5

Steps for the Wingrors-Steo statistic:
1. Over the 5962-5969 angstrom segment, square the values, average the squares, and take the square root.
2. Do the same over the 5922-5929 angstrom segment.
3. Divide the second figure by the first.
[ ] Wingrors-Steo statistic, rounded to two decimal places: 1.03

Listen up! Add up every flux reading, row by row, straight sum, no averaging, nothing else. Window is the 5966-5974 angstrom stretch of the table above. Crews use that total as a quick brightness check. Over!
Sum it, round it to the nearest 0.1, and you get 52.8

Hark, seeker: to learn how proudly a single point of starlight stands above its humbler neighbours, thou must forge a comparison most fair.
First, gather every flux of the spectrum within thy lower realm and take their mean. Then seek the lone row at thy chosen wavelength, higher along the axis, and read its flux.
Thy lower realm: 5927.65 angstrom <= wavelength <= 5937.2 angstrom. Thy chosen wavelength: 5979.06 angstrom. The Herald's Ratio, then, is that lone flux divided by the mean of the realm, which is 0.95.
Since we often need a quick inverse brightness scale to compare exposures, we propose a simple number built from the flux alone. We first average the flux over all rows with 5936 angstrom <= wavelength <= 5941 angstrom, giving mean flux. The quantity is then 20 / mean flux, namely 2.24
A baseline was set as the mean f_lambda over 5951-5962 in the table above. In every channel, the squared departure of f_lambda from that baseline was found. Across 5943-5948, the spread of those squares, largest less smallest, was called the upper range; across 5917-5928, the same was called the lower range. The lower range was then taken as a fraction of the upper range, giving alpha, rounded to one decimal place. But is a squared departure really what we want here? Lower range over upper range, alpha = 1.0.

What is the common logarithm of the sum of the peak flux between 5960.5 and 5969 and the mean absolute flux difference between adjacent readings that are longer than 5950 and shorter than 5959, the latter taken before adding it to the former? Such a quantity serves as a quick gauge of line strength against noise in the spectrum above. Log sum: 0.961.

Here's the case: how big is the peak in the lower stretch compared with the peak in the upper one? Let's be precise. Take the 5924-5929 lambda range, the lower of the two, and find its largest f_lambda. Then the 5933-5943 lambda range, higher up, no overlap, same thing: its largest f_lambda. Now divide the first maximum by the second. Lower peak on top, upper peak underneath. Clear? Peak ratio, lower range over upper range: 0.98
